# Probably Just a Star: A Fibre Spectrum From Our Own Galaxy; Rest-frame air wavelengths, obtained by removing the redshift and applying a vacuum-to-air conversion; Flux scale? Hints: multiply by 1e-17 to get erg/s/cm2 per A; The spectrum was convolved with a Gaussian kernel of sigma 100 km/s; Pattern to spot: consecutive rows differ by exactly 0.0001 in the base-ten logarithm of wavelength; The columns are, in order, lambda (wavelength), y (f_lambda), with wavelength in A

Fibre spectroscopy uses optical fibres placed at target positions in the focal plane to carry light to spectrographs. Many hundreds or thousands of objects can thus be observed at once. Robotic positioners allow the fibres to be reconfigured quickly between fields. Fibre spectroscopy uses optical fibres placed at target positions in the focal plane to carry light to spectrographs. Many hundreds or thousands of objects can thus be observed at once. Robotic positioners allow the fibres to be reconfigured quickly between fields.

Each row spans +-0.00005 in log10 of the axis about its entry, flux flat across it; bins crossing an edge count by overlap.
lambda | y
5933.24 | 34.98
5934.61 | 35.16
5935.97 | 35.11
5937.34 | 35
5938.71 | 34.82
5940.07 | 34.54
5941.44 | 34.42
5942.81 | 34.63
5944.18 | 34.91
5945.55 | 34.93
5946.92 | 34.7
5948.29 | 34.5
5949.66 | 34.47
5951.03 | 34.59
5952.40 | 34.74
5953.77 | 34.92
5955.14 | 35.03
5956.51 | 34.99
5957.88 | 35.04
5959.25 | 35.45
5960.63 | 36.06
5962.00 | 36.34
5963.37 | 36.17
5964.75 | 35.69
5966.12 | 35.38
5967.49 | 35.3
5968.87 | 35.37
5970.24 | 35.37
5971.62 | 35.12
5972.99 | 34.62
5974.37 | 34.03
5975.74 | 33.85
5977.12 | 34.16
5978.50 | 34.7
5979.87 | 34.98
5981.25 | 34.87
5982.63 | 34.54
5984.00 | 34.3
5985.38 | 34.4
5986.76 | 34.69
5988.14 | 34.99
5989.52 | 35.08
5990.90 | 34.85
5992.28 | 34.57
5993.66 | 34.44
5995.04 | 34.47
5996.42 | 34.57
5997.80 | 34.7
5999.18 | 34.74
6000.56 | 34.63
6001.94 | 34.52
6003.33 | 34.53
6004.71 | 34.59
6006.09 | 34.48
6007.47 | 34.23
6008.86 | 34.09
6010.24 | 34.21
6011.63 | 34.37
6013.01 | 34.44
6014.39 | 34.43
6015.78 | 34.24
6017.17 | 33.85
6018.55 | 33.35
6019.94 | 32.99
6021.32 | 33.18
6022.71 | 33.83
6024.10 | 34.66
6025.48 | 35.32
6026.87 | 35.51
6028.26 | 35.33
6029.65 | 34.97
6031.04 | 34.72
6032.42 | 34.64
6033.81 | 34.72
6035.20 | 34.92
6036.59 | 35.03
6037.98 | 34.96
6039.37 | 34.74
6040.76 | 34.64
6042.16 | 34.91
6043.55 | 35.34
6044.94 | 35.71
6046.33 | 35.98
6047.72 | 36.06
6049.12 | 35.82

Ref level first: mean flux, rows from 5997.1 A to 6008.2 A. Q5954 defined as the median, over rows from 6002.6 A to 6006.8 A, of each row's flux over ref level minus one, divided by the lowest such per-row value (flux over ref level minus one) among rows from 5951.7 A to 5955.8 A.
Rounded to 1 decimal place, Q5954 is -0.1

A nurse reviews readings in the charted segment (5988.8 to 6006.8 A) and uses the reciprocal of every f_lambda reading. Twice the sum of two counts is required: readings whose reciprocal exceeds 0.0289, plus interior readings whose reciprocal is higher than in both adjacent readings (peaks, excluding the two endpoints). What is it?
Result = 20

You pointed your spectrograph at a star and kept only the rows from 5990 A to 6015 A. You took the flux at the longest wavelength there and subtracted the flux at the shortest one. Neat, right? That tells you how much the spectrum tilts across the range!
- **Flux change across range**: -0.42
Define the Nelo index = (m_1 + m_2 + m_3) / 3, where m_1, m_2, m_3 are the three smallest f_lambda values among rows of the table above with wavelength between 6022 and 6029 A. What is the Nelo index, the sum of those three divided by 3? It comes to 34.6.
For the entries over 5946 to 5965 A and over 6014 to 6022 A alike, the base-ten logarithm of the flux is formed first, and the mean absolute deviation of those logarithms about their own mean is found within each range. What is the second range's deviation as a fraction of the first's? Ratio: 0.98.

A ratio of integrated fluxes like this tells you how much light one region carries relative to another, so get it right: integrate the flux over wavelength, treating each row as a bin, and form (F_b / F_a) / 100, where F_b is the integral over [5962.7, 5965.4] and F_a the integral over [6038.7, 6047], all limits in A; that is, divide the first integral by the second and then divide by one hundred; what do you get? 0.003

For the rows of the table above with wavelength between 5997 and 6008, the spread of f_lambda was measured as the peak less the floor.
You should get 0.51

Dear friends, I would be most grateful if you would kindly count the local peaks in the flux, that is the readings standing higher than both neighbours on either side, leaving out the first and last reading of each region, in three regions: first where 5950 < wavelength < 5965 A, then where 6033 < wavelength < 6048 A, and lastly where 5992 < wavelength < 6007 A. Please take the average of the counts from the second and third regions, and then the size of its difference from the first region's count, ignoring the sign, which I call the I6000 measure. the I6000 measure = 0.50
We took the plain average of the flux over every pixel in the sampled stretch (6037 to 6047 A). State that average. 35.2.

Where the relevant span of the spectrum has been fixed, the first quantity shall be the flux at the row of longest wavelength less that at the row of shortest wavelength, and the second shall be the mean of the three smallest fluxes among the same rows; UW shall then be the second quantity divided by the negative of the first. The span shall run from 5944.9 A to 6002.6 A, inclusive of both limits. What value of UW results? 83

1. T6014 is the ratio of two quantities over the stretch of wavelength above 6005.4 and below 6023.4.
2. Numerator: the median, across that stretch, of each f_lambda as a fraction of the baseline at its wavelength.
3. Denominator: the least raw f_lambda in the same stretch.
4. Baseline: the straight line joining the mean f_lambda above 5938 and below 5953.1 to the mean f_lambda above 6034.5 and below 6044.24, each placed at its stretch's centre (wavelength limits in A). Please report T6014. 0.0298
